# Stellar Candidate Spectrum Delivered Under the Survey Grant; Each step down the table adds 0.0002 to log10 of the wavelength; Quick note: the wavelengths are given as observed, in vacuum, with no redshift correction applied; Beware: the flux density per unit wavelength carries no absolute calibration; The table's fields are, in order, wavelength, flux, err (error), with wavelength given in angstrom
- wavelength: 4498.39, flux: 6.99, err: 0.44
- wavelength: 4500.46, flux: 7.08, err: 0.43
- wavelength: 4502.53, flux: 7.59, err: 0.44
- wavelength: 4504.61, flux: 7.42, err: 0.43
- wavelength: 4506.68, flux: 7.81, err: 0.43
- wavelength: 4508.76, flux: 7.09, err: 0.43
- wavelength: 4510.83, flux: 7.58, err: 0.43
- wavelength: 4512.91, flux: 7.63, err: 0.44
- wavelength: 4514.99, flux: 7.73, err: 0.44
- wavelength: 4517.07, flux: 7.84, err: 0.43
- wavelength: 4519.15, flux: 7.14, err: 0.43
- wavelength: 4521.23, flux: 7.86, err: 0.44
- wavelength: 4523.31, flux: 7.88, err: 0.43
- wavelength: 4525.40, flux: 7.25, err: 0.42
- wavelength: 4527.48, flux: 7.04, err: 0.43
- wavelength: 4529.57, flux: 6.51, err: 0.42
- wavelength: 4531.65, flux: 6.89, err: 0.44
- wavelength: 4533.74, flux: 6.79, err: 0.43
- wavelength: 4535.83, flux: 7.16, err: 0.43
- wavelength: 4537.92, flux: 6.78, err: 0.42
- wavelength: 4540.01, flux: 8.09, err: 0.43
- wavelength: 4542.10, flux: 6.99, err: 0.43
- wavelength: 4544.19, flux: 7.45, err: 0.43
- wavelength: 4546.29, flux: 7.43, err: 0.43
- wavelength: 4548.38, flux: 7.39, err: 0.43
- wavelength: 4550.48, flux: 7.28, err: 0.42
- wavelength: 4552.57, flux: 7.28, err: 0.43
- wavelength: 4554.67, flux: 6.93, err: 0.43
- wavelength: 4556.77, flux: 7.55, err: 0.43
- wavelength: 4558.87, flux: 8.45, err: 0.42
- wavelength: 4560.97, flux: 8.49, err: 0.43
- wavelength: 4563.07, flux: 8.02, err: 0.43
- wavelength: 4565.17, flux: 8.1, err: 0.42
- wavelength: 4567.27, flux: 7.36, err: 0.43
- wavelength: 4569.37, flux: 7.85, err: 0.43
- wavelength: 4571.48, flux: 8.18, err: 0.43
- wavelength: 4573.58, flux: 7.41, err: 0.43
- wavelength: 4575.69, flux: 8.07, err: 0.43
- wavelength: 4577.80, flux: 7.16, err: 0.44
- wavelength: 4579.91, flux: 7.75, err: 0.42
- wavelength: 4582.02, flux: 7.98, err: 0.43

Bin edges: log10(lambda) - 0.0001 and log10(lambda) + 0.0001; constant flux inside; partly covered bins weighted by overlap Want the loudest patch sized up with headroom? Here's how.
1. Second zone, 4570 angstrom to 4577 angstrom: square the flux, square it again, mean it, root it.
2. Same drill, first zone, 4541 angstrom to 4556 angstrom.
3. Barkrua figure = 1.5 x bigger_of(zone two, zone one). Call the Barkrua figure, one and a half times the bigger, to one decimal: 93.8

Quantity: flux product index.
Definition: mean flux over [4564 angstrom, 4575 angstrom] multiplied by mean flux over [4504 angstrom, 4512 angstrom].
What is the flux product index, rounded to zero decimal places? 58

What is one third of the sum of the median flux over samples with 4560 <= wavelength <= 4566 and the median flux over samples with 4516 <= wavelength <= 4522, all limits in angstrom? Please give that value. 5.3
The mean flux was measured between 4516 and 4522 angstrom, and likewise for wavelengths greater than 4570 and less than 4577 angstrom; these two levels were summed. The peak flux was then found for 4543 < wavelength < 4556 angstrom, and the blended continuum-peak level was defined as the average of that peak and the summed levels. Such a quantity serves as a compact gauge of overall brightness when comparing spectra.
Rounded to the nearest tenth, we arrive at 11.5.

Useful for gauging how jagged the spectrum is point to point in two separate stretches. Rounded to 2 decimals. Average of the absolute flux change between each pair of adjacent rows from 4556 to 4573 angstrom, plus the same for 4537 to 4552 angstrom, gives 0.94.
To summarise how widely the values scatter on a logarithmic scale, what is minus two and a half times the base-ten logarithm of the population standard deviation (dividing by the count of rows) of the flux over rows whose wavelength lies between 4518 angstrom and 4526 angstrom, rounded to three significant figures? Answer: 1.17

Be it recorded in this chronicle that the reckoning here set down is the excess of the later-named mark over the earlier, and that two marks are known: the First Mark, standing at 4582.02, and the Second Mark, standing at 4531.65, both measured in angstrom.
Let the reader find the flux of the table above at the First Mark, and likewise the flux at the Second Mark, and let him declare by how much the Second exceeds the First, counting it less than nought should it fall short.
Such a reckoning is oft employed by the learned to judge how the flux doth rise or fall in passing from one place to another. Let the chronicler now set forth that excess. -1.1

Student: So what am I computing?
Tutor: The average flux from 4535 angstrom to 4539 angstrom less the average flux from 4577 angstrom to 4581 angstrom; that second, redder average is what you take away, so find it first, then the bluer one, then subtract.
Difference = -0.5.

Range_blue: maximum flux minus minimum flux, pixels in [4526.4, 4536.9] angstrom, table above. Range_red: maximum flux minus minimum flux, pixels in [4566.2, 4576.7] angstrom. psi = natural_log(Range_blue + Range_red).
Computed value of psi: 0.39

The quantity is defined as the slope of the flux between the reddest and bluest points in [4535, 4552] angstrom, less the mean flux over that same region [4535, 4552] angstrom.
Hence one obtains -7.31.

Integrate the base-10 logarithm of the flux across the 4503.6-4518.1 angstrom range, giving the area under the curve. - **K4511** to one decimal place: 12.8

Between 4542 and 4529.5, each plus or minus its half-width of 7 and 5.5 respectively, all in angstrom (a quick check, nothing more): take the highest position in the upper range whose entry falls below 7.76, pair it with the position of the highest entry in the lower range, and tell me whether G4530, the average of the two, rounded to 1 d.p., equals 4536.9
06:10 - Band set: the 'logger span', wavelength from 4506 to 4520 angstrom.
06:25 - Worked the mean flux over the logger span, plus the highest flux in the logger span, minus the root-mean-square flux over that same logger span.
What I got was 7.83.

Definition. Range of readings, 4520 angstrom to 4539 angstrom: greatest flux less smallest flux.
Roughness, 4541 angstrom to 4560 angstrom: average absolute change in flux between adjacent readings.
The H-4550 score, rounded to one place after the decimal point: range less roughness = 1.1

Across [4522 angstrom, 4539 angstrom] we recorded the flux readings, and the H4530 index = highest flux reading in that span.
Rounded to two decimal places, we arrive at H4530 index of 7.88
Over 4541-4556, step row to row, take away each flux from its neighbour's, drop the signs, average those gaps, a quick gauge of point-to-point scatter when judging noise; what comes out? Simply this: 0.16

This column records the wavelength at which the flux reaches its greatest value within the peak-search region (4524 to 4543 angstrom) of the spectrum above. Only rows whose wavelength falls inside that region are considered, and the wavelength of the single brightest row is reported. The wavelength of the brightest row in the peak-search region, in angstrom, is 4540.01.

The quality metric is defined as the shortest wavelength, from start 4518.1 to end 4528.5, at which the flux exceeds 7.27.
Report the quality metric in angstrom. 4521.23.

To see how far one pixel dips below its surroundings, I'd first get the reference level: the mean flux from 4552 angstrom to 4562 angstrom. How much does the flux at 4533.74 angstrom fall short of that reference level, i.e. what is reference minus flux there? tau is 1.0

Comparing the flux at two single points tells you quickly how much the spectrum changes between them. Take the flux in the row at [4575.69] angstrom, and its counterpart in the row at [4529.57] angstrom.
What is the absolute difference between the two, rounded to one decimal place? 1.6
